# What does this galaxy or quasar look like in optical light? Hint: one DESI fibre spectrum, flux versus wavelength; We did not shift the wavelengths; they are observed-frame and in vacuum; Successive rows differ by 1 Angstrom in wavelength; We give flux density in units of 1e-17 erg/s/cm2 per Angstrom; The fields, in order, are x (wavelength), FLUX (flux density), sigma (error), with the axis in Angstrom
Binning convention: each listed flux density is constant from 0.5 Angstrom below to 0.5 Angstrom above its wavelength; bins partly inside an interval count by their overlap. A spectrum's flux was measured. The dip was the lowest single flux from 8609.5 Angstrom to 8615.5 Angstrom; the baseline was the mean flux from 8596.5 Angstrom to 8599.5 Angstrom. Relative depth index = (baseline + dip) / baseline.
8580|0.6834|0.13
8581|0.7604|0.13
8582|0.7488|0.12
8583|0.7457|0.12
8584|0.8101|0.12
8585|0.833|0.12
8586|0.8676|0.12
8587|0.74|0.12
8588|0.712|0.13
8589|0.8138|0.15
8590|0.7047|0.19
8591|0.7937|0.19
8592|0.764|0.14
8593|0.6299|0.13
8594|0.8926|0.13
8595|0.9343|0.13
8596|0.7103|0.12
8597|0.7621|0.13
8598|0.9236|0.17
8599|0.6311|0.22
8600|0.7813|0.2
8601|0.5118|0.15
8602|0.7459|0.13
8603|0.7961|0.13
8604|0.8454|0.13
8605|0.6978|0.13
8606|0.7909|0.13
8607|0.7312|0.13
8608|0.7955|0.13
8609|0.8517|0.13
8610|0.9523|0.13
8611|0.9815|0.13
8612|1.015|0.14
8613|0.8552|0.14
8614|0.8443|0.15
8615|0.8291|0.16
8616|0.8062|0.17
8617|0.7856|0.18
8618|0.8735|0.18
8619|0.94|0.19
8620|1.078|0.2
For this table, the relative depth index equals 2.1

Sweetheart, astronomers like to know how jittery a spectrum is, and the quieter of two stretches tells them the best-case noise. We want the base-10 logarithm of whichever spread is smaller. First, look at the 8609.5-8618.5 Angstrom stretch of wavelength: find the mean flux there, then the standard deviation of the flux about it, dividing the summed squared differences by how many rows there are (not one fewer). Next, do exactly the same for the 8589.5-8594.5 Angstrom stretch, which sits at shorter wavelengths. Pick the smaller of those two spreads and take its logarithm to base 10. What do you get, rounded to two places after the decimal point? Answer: -1.12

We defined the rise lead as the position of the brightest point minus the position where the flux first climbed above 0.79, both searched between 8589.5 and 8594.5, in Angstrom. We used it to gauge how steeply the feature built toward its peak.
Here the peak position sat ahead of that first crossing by 3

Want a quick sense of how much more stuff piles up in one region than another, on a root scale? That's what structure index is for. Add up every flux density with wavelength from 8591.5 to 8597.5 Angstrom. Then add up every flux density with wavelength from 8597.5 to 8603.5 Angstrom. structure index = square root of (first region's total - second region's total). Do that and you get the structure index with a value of 0.55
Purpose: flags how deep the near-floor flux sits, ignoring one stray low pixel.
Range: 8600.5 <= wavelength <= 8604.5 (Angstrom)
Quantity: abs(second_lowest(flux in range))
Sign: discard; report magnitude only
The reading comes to 0.75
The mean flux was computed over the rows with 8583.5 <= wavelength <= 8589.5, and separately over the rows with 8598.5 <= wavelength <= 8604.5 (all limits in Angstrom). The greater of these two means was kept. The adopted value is 0.80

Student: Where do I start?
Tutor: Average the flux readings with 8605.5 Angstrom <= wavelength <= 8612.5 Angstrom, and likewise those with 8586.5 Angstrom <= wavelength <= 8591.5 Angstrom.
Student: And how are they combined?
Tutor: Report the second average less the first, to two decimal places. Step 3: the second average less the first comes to -0.12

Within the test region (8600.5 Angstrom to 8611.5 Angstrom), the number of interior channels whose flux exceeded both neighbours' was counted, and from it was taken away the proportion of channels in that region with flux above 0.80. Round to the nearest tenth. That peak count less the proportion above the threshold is 1.6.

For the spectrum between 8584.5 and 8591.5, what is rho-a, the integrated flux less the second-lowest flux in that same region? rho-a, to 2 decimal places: 4.75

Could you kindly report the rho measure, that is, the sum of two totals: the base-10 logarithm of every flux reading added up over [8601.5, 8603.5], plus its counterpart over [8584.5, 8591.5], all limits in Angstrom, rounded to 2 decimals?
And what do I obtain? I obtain -0.99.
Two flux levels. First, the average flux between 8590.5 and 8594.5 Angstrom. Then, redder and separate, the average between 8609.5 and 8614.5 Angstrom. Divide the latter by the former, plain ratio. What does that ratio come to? 1.21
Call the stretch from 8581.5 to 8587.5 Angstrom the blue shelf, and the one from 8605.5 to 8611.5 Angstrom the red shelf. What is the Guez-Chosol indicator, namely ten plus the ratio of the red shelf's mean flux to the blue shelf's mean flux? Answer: 11.1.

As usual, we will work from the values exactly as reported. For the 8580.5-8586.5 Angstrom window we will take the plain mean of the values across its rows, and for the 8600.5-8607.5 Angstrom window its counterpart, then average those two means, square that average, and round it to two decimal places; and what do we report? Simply 0.58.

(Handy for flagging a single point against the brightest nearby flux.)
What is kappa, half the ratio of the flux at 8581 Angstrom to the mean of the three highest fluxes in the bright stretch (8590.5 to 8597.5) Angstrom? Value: 0.435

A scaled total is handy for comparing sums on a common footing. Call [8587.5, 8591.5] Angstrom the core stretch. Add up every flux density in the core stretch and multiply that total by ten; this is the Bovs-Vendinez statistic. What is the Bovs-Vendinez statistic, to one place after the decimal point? 30.2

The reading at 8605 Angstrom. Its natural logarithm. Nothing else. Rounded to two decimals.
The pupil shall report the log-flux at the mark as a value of -0.36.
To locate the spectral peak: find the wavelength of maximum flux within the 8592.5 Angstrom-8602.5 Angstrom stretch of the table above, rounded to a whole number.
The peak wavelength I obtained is 8595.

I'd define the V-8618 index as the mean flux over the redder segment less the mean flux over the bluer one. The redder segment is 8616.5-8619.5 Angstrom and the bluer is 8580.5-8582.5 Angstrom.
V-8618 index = 0.11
